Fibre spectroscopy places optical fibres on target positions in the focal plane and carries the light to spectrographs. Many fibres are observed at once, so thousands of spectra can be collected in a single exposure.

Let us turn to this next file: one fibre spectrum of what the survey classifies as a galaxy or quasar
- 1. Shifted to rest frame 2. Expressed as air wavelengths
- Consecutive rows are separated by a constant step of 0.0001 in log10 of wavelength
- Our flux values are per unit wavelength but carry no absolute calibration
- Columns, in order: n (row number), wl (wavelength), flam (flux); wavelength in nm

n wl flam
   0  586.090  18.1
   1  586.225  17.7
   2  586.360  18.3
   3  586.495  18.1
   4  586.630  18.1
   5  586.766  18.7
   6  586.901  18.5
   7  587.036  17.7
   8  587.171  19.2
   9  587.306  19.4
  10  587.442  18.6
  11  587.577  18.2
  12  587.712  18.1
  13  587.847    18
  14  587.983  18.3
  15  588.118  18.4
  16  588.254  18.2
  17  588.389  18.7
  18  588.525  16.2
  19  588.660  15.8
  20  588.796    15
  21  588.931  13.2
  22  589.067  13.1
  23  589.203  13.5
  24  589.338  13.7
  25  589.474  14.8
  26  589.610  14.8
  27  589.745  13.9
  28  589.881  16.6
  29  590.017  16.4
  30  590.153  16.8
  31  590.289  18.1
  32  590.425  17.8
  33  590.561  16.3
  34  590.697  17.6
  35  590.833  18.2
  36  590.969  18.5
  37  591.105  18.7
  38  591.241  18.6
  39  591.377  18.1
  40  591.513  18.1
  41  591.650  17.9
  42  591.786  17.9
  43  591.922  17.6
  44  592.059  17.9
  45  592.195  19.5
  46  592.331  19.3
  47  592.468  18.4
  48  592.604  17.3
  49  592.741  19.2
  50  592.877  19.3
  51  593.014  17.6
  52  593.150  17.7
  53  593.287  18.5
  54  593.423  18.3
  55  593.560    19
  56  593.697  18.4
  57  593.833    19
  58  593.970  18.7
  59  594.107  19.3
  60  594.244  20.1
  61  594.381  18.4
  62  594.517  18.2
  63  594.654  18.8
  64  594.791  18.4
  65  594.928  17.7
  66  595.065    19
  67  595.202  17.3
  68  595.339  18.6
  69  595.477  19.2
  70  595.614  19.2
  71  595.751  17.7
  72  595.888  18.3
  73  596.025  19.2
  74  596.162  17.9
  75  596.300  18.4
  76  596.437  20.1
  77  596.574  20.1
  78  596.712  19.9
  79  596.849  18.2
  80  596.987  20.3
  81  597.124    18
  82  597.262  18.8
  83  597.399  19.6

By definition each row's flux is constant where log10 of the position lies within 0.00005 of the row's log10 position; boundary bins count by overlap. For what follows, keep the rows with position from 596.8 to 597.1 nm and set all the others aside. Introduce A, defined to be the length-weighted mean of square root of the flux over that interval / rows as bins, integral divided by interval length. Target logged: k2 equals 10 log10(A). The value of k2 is 6.41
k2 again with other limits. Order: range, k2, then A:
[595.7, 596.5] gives 6.35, 4.31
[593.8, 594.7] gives 6.38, 4.35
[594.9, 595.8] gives 6.32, 4.29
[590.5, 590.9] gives 6.20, 4.17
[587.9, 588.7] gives 6.23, 4.20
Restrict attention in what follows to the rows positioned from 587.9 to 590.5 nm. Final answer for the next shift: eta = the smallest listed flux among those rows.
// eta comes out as 13.1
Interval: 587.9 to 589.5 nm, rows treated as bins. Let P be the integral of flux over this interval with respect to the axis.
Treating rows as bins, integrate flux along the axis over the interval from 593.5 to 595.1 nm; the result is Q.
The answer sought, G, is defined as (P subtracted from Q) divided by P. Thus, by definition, 0.19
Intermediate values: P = 25.2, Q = 30.0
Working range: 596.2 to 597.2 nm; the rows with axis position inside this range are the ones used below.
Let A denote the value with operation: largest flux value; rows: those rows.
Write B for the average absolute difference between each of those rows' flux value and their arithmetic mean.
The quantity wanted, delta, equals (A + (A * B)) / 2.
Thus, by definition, 20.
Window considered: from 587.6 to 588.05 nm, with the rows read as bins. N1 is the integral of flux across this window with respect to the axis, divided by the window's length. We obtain 18.1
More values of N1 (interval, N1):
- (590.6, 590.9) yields 17.7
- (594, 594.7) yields 19.0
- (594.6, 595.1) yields 18.4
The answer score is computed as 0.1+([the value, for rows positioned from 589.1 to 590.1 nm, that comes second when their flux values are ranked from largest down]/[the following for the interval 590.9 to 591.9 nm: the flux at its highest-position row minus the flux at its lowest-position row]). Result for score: -27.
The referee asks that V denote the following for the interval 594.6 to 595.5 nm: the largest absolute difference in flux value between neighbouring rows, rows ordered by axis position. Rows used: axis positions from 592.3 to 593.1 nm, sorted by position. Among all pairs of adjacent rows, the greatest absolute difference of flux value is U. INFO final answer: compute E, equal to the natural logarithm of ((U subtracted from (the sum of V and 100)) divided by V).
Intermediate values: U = 1.90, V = 1.7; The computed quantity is 4.07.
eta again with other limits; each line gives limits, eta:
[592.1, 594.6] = 17.3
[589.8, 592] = 16.3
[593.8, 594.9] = 18.2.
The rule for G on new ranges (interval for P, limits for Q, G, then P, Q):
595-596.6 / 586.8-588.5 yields 0.04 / 29.9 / 31.3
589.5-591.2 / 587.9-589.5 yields -0.12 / 28.8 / 25.2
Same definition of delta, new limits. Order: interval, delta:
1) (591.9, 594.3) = 17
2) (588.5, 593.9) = 24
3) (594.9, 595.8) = 16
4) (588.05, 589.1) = 26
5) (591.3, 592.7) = 15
